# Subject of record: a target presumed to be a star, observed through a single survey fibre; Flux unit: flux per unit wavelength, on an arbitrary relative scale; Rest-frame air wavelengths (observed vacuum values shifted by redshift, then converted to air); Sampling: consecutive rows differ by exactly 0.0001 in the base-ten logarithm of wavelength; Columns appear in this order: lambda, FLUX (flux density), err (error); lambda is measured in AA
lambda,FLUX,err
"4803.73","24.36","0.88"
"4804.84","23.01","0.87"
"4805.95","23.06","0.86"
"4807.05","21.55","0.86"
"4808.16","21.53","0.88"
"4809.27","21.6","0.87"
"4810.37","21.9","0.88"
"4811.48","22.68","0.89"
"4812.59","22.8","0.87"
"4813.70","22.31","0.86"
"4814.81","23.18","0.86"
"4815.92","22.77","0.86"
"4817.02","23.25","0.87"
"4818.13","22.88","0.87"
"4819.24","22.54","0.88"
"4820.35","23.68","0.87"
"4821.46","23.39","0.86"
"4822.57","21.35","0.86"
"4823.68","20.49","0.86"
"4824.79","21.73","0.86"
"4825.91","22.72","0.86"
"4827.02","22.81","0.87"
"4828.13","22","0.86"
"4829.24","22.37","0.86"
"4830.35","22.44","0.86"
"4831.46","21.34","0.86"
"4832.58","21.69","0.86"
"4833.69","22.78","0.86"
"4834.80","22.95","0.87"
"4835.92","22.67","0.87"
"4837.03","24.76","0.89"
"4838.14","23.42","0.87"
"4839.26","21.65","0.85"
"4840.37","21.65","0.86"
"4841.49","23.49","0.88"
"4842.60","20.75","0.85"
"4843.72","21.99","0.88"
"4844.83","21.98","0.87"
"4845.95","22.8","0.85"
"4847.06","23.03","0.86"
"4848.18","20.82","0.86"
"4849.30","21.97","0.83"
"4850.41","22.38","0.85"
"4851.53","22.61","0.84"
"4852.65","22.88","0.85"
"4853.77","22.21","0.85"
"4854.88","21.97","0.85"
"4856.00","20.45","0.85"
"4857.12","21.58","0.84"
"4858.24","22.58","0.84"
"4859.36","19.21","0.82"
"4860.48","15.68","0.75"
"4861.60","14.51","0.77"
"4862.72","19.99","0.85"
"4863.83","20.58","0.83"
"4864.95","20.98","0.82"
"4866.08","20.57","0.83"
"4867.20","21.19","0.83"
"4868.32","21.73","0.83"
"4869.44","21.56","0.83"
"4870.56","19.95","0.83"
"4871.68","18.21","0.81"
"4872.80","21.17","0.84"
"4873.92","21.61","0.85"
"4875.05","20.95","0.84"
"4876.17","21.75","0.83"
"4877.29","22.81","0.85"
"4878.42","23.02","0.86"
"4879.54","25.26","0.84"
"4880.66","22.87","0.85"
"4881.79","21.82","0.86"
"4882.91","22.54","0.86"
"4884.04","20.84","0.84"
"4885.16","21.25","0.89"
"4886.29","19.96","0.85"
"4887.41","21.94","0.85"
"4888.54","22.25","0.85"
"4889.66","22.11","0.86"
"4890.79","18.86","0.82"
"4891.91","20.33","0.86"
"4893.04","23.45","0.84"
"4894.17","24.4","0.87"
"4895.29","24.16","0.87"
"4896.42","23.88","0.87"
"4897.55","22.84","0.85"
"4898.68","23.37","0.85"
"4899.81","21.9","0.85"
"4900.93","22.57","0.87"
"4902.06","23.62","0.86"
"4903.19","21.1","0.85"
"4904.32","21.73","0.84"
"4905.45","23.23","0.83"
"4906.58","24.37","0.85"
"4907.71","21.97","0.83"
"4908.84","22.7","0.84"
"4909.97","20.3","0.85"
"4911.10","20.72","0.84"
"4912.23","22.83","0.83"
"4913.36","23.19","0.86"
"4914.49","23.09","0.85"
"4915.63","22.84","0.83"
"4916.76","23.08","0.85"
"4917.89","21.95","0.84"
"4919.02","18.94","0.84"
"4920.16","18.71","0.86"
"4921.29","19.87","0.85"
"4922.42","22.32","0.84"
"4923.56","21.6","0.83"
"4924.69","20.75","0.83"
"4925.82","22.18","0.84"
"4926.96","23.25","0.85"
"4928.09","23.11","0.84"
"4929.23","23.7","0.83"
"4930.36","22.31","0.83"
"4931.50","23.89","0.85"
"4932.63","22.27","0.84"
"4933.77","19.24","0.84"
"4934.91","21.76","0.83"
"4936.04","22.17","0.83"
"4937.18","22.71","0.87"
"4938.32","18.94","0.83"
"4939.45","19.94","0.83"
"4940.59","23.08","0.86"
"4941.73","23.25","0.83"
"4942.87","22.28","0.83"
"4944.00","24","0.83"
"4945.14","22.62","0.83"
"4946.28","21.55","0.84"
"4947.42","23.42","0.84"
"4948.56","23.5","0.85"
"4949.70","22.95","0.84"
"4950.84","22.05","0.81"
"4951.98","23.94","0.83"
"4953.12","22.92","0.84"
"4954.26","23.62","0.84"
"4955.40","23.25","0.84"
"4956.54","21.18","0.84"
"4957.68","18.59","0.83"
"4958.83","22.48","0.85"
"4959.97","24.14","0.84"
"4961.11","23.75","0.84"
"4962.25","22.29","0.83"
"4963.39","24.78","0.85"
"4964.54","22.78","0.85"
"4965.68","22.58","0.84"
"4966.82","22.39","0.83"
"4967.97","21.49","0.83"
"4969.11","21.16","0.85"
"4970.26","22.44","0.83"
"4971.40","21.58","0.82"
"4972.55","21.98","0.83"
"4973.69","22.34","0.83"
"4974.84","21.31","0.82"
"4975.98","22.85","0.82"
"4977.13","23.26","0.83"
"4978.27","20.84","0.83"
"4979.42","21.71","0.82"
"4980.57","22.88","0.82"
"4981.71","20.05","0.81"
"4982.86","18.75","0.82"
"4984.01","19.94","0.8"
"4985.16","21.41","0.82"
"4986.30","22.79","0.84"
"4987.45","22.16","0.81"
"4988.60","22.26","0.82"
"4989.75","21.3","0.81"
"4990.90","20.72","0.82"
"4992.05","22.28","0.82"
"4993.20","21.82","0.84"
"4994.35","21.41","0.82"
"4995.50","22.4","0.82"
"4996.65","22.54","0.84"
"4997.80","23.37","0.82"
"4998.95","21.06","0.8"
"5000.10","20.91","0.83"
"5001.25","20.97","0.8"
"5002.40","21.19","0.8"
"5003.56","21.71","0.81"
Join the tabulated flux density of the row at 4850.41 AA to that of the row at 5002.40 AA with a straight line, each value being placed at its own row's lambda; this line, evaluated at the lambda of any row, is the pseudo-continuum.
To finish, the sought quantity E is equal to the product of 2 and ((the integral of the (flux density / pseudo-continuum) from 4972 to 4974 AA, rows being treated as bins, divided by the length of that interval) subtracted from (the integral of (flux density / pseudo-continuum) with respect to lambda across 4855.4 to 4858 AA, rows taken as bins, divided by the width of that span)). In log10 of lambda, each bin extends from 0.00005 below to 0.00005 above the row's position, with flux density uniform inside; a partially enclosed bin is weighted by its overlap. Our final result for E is -0.18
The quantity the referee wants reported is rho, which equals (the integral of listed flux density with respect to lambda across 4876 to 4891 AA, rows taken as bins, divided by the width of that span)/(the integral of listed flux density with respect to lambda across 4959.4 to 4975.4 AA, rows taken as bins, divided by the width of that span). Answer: 0.98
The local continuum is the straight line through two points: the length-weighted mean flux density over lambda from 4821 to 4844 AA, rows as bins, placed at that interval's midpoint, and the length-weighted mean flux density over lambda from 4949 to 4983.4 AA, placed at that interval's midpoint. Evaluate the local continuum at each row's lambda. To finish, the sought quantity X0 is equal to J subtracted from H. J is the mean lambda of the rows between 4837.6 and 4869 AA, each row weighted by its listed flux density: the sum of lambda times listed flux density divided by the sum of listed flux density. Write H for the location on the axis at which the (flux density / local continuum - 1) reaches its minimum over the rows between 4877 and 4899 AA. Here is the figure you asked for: 38.0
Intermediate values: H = 4890.79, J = 4852.8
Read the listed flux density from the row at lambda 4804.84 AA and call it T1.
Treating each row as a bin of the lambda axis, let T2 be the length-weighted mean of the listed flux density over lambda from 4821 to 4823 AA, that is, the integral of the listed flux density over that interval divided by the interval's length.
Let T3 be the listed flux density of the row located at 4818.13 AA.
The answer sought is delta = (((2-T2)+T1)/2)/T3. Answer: 0.06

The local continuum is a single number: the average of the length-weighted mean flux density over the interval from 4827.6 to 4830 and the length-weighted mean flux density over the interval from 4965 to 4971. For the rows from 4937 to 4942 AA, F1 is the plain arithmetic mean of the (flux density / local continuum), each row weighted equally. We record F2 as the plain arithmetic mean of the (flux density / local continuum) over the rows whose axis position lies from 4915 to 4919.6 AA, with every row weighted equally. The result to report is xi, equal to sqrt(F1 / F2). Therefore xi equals 0.997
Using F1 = 0.98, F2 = 0.98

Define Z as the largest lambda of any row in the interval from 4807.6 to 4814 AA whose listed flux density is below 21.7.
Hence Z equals 4809.27 AA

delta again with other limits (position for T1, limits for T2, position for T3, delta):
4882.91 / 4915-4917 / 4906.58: 0.03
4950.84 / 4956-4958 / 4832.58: 0.09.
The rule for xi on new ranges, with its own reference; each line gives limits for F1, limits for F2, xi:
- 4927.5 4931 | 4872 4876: 1.041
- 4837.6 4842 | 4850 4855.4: 1.003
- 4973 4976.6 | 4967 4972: 1.011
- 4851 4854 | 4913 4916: 0.990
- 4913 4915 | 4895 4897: 0.982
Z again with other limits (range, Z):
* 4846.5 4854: 4848.18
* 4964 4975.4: 4974.84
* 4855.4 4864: 4863.83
